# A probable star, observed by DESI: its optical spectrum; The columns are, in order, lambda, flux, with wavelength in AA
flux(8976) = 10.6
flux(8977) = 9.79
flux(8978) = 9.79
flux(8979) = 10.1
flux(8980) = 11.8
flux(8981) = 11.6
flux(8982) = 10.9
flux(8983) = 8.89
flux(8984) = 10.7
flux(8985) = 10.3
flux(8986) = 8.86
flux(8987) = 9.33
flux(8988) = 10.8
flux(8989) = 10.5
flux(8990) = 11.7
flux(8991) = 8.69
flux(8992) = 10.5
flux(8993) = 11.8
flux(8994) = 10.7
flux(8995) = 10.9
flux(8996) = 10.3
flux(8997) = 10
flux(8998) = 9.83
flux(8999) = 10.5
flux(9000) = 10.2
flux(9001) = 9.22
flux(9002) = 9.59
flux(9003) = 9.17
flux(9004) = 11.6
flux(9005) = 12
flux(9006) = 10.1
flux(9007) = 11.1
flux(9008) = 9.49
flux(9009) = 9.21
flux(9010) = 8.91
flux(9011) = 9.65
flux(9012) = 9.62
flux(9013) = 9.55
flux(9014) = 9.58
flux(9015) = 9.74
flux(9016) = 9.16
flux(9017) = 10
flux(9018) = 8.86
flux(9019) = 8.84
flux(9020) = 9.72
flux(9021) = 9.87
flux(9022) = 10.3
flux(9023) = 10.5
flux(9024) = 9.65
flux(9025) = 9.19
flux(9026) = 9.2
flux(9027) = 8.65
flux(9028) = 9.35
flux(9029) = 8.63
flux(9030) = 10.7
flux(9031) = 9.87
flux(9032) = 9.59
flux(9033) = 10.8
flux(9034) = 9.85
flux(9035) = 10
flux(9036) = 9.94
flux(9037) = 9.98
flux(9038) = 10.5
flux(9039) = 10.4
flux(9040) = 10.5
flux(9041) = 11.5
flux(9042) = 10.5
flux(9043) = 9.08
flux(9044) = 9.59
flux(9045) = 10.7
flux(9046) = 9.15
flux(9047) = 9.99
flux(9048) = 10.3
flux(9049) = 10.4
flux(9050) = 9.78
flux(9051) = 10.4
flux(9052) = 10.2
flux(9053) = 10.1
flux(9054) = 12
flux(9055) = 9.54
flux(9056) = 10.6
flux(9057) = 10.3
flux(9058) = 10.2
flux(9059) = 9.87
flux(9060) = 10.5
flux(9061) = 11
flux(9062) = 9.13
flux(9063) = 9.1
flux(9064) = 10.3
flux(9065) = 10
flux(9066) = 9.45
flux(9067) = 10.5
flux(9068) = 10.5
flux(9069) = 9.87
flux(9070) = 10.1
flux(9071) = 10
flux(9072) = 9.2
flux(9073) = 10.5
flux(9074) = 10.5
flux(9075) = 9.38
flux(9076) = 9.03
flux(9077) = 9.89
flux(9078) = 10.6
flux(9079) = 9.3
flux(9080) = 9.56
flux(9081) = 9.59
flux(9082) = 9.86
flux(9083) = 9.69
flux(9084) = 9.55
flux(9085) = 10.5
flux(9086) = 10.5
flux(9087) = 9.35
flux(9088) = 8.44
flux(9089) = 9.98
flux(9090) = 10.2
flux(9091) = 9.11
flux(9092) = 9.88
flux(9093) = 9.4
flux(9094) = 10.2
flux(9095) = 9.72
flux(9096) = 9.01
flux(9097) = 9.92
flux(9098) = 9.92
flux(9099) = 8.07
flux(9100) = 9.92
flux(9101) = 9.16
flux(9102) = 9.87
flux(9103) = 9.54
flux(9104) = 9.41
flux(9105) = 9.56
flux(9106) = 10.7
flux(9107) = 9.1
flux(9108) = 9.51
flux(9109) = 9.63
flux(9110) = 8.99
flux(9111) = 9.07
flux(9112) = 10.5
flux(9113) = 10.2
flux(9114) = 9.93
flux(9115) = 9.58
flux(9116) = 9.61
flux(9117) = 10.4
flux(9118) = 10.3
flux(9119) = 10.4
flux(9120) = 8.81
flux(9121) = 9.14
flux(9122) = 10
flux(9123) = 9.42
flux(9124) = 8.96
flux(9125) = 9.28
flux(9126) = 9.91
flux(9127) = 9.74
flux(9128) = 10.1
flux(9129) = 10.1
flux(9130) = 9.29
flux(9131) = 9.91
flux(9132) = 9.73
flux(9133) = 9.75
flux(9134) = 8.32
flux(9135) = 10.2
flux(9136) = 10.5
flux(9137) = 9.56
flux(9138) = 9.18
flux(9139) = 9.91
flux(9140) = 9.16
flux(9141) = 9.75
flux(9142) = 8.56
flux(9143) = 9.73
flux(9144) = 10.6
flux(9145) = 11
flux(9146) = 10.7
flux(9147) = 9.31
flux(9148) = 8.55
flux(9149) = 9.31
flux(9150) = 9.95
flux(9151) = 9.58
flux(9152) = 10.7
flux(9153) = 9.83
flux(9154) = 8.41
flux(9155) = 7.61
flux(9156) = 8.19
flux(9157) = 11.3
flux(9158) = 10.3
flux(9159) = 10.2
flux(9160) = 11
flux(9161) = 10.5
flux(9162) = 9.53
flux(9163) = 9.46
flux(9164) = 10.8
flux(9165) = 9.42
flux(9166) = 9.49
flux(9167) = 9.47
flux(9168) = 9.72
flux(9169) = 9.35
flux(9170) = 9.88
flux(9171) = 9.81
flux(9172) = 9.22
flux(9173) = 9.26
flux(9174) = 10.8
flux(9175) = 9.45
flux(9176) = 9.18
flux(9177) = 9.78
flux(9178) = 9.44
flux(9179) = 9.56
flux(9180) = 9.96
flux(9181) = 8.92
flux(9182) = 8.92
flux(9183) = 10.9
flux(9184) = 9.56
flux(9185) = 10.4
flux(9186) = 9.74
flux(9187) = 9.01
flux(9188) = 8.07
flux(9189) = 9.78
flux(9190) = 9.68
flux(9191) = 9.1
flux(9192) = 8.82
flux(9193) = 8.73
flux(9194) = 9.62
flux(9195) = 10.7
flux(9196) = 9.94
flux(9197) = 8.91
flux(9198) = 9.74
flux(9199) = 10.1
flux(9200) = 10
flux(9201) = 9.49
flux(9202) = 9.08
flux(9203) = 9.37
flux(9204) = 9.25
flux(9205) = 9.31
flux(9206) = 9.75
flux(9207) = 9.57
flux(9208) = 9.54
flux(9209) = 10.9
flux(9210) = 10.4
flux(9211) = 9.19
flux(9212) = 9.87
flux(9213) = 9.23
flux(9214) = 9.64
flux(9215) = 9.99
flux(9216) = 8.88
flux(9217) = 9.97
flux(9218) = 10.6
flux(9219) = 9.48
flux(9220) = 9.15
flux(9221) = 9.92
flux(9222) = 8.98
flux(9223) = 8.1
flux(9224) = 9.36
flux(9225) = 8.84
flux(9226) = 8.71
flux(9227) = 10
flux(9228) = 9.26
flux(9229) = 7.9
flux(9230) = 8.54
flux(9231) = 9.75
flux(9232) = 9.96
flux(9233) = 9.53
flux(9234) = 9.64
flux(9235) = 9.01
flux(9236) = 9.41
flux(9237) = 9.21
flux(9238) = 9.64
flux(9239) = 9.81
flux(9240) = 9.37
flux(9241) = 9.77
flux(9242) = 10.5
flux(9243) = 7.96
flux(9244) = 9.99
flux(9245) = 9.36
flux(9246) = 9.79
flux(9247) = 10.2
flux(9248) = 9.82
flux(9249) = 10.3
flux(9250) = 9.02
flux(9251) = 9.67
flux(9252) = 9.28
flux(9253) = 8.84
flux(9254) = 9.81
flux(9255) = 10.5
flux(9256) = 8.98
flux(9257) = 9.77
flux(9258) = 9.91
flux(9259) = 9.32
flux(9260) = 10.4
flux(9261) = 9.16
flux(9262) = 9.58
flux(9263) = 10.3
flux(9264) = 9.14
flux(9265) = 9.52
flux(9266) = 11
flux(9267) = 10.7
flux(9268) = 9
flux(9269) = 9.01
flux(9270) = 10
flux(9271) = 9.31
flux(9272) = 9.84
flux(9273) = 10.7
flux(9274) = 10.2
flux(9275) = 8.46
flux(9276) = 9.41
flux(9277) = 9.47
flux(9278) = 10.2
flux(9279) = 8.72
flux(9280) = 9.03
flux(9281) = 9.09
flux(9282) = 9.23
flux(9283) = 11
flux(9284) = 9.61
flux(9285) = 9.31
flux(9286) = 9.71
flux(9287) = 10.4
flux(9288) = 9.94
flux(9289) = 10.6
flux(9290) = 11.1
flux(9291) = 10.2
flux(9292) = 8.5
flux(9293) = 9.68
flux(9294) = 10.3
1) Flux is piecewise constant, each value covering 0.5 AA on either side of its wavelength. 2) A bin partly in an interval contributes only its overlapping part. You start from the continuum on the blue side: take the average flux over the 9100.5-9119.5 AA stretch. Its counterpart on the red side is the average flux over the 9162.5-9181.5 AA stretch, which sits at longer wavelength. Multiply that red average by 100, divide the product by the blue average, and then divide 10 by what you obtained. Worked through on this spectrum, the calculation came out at 0.101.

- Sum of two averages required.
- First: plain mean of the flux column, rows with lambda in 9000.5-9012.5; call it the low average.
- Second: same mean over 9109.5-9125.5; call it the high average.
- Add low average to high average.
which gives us 19.6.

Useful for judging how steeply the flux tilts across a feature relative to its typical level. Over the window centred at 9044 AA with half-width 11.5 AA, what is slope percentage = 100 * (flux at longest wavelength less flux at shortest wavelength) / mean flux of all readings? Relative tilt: -12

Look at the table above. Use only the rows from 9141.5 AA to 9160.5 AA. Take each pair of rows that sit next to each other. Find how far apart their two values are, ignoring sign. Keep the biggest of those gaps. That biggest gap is 3.1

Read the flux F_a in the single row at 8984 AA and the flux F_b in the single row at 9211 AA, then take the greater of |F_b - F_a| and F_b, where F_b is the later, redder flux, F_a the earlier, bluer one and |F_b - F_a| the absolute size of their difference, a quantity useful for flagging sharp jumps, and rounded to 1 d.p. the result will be 9.2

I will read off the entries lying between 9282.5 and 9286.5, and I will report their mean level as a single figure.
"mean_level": 9.9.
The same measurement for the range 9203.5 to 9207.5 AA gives 9.5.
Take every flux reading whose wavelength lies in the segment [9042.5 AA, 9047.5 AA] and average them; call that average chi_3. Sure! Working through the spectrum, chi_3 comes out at 9.7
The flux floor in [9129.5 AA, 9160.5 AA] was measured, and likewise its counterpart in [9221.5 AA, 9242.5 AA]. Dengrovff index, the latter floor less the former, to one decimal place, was 0.3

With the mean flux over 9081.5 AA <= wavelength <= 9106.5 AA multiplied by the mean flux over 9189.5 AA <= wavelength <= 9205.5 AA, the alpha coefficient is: 92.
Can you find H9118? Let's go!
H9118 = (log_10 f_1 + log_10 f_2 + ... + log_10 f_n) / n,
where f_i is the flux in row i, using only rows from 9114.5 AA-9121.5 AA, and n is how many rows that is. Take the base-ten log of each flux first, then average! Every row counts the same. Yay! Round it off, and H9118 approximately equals 0.99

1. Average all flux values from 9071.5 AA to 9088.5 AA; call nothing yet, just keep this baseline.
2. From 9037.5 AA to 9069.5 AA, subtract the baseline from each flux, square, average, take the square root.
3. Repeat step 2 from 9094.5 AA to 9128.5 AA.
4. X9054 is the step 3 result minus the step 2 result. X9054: -0.23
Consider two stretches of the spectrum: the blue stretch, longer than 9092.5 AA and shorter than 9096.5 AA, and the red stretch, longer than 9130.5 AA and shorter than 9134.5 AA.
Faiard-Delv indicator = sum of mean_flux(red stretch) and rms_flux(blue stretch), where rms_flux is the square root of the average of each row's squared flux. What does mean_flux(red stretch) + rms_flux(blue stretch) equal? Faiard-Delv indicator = 19.0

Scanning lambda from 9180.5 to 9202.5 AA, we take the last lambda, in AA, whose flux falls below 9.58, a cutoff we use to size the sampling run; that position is 9202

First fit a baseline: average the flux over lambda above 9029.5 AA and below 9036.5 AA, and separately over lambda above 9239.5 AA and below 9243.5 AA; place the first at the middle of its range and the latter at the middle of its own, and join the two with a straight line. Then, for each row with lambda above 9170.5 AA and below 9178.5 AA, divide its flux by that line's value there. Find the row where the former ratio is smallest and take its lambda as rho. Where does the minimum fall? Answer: 9176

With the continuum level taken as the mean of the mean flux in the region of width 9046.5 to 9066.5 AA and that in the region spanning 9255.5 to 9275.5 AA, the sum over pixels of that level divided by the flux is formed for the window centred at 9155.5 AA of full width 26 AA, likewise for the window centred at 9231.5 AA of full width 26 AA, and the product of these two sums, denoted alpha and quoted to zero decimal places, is 743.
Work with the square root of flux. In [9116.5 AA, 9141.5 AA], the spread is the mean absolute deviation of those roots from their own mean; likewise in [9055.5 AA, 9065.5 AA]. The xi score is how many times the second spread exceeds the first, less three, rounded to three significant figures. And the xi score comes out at -2.00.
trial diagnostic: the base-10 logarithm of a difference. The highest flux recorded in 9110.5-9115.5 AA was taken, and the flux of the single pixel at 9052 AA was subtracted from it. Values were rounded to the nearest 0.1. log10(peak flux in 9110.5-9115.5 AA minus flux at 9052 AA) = -0.5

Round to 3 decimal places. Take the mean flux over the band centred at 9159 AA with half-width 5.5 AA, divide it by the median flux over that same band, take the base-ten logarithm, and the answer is -0.019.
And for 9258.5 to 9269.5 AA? 0.010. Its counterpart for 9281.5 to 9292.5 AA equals 0.001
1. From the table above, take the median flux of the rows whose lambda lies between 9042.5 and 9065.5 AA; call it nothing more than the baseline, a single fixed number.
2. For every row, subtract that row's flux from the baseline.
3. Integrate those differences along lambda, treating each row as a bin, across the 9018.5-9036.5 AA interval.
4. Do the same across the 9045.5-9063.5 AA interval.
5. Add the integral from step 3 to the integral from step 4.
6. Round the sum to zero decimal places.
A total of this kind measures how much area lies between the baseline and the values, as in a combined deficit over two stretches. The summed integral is 10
